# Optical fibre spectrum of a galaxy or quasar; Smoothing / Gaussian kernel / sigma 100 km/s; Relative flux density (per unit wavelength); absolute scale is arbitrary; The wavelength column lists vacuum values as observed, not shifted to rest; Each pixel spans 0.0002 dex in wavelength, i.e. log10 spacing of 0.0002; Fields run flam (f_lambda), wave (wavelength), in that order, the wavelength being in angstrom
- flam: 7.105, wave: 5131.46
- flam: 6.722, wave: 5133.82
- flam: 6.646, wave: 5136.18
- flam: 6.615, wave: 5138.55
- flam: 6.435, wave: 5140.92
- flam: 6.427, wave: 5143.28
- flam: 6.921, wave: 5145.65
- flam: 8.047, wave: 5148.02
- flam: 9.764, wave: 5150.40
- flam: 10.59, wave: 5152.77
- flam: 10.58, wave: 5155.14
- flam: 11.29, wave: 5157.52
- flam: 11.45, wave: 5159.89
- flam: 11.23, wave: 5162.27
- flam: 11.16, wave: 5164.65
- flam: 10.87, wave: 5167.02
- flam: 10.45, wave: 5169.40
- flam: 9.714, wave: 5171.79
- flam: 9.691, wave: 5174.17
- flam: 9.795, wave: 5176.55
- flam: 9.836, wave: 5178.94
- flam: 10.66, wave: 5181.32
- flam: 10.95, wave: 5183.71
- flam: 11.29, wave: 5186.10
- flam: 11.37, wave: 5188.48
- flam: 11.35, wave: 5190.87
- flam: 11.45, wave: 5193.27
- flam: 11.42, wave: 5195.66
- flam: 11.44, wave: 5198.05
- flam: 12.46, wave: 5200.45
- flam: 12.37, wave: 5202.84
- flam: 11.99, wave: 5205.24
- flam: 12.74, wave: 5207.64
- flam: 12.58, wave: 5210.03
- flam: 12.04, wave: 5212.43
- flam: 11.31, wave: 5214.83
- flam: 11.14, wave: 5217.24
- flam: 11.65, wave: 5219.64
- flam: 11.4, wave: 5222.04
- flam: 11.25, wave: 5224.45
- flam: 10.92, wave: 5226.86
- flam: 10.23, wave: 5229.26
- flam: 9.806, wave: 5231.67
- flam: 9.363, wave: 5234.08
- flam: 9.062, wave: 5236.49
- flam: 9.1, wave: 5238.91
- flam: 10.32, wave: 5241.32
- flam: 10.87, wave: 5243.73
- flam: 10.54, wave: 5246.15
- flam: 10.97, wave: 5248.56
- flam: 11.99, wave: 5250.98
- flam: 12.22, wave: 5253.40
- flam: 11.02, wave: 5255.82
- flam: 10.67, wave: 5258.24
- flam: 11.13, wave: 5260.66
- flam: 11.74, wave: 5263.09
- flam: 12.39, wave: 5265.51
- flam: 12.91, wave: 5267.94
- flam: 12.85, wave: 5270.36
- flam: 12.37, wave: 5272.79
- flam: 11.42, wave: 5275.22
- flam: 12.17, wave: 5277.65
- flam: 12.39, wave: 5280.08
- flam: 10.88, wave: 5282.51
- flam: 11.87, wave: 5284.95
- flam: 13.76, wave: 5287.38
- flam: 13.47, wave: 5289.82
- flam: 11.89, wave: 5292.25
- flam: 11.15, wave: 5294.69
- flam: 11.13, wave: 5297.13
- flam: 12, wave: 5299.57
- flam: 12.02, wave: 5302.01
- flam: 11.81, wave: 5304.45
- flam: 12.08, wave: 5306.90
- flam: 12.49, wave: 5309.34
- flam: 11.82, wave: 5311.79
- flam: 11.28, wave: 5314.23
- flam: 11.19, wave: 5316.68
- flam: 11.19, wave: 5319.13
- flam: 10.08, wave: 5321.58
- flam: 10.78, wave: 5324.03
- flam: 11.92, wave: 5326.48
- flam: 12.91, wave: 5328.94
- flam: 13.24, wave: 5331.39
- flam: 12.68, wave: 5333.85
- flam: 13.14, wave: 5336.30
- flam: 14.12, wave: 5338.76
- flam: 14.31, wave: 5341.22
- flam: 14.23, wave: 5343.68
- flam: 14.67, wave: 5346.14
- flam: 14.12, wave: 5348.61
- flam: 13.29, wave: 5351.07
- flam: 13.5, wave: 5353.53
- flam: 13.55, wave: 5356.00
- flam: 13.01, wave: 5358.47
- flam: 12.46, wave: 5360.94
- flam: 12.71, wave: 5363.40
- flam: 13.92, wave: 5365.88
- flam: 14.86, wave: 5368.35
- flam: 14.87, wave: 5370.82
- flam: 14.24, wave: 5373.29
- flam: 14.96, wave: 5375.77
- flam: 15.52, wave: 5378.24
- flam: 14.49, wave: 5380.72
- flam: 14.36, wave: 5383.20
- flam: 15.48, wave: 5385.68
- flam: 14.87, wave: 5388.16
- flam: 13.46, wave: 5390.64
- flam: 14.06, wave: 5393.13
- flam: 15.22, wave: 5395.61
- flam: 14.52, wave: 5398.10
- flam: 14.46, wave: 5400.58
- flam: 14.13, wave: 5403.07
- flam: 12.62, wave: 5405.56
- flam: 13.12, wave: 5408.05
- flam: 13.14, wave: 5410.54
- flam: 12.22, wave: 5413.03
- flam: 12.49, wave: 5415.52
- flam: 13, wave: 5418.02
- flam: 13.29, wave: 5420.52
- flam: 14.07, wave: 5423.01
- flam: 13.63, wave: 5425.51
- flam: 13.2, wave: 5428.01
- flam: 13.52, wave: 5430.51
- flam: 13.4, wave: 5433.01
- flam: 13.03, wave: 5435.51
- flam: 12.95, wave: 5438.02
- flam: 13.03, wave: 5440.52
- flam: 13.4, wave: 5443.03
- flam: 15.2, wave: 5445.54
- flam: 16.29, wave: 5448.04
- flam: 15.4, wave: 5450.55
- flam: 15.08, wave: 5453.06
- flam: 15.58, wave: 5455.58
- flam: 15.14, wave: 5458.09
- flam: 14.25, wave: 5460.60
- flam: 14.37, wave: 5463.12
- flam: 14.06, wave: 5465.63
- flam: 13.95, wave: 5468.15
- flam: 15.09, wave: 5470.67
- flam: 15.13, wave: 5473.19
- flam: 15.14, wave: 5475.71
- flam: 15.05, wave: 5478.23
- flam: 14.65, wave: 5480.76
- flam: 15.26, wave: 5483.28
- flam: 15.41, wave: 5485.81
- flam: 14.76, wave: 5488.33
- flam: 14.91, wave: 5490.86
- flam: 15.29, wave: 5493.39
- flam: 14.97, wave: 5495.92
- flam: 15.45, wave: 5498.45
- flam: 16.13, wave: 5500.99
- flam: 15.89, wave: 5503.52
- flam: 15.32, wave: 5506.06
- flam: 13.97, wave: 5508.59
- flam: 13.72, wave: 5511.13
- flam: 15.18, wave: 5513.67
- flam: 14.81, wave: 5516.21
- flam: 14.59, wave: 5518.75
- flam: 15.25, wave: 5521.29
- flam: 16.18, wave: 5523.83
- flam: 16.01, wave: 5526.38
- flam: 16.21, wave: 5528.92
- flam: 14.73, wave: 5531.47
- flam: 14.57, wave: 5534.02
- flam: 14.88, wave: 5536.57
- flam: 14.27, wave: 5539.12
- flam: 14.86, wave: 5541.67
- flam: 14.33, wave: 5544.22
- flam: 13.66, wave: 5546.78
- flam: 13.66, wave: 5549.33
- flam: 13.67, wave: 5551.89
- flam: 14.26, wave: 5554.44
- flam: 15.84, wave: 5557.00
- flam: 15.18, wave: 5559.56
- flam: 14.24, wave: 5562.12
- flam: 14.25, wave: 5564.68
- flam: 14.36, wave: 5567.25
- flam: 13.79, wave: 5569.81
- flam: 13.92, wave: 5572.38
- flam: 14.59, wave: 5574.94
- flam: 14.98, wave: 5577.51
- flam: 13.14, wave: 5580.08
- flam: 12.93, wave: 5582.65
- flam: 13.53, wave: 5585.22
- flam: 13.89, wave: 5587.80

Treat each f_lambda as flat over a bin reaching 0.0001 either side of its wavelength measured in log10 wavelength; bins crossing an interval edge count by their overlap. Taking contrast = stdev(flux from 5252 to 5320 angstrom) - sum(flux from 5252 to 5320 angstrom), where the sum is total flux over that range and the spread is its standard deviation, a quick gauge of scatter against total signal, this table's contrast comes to -333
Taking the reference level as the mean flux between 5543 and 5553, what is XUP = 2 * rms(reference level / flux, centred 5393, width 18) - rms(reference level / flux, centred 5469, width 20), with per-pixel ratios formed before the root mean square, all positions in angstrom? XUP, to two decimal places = 0.96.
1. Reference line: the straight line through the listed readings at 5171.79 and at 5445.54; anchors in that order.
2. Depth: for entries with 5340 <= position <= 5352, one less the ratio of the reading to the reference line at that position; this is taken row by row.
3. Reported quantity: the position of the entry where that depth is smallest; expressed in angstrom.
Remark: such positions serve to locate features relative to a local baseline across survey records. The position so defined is 5346.14 angstrom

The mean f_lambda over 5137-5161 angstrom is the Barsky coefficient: 9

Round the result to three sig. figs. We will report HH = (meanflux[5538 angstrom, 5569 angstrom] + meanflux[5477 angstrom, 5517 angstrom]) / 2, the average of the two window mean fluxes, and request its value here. 14.7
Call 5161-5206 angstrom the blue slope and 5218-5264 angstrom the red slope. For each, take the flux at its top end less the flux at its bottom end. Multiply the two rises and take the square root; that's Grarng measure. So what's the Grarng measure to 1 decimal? 0.3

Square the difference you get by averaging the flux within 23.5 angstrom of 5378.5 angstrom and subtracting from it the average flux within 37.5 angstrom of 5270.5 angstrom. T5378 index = 7.5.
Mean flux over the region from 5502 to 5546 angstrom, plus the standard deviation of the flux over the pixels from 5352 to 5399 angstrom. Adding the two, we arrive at 15.9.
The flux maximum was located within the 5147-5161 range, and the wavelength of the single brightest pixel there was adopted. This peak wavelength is 5159.89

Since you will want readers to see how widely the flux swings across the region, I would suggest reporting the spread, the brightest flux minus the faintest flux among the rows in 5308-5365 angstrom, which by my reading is 4.6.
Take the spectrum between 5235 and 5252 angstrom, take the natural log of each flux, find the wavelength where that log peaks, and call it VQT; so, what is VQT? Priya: 5250.98 angstrom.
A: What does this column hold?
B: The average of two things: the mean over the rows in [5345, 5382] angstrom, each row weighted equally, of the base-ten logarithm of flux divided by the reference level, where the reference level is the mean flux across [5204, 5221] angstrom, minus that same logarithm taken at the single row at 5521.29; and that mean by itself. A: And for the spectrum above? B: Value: 0.016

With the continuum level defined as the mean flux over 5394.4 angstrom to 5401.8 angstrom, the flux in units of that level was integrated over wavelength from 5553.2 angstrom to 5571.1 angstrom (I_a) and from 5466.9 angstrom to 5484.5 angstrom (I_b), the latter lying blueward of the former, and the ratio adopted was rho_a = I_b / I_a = 1.01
